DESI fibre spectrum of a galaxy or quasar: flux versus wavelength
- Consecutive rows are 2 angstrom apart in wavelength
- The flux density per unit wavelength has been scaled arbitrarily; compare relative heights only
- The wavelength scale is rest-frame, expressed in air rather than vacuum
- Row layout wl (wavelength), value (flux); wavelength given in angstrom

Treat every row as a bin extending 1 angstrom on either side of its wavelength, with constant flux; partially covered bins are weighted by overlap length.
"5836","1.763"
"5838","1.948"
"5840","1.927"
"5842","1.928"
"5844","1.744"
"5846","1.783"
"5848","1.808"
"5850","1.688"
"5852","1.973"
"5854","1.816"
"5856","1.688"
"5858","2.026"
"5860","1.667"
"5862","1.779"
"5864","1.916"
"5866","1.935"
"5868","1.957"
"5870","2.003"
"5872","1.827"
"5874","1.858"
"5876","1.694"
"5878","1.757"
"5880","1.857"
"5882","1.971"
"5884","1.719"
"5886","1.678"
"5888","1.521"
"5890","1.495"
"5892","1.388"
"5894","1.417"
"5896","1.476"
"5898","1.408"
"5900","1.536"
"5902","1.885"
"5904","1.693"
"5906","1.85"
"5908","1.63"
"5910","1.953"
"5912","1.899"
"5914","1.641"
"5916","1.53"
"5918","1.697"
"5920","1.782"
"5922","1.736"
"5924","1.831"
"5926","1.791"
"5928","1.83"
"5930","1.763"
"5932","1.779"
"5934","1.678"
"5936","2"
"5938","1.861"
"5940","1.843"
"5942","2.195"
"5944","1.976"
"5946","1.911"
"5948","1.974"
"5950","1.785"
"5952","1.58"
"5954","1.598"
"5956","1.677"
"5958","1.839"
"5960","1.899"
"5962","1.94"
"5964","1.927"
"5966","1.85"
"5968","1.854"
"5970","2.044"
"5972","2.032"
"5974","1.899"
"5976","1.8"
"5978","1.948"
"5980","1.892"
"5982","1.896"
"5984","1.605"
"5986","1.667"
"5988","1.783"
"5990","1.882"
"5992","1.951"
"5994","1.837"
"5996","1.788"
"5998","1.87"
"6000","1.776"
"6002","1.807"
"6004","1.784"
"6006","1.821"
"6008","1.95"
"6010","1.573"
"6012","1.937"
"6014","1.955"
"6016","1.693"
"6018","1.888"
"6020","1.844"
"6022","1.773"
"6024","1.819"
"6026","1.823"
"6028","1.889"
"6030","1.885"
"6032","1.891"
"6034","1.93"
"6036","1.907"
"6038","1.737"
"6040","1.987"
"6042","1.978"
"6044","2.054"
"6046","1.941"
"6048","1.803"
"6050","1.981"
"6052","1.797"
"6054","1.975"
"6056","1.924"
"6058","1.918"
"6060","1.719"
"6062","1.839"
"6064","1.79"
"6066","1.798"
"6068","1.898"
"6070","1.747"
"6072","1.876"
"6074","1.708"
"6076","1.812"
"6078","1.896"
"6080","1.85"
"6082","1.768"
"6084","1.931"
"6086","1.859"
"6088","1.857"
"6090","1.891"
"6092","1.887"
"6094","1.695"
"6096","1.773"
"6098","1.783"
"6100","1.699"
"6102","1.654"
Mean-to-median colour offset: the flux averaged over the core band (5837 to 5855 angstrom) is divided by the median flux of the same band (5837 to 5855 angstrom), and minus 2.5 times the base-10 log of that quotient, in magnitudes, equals -0.02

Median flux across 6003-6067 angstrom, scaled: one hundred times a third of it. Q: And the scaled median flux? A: 63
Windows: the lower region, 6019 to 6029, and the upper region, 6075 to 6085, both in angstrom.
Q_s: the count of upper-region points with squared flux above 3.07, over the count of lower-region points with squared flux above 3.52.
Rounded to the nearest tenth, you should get 5.0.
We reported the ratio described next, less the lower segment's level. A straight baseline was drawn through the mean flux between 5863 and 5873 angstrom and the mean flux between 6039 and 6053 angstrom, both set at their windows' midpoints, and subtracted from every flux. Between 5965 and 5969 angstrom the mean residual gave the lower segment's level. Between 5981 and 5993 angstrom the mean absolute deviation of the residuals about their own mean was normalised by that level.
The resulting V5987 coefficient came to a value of -1.3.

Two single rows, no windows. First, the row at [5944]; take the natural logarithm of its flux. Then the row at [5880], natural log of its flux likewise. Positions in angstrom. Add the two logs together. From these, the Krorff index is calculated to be 1.30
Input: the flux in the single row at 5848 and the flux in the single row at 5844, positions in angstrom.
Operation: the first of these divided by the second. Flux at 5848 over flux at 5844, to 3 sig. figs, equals 1.04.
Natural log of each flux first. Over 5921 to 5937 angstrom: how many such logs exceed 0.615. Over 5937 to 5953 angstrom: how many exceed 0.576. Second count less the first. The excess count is 6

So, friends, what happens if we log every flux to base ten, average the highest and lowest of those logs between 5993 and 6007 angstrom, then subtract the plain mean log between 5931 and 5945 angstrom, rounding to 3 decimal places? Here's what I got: -0.018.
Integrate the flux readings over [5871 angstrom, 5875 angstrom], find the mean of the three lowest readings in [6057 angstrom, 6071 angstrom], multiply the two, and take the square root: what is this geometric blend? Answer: 3.6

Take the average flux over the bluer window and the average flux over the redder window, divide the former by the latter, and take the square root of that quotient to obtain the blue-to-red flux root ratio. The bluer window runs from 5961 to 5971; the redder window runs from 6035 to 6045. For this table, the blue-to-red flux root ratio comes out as 1.00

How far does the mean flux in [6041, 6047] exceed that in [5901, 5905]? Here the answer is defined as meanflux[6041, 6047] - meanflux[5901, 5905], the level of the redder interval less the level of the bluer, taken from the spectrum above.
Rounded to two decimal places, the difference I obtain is 0.20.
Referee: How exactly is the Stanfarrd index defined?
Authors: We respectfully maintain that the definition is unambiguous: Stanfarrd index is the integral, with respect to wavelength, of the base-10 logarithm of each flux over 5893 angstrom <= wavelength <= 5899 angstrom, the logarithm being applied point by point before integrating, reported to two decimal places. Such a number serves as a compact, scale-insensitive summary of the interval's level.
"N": 0.94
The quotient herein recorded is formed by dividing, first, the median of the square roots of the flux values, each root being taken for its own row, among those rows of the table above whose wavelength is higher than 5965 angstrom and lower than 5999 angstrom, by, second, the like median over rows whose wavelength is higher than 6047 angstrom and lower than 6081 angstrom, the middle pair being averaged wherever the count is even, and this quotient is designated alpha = 1.01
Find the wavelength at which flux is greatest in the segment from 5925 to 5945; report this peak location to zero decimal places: 5942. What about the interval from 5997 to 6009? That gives 6008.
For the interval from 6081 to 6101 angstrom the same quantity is 6084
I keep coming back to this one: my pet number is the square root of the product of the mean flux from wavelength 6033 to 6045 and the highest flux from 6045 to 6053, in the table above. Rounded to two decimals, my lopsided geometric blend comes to 1.96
